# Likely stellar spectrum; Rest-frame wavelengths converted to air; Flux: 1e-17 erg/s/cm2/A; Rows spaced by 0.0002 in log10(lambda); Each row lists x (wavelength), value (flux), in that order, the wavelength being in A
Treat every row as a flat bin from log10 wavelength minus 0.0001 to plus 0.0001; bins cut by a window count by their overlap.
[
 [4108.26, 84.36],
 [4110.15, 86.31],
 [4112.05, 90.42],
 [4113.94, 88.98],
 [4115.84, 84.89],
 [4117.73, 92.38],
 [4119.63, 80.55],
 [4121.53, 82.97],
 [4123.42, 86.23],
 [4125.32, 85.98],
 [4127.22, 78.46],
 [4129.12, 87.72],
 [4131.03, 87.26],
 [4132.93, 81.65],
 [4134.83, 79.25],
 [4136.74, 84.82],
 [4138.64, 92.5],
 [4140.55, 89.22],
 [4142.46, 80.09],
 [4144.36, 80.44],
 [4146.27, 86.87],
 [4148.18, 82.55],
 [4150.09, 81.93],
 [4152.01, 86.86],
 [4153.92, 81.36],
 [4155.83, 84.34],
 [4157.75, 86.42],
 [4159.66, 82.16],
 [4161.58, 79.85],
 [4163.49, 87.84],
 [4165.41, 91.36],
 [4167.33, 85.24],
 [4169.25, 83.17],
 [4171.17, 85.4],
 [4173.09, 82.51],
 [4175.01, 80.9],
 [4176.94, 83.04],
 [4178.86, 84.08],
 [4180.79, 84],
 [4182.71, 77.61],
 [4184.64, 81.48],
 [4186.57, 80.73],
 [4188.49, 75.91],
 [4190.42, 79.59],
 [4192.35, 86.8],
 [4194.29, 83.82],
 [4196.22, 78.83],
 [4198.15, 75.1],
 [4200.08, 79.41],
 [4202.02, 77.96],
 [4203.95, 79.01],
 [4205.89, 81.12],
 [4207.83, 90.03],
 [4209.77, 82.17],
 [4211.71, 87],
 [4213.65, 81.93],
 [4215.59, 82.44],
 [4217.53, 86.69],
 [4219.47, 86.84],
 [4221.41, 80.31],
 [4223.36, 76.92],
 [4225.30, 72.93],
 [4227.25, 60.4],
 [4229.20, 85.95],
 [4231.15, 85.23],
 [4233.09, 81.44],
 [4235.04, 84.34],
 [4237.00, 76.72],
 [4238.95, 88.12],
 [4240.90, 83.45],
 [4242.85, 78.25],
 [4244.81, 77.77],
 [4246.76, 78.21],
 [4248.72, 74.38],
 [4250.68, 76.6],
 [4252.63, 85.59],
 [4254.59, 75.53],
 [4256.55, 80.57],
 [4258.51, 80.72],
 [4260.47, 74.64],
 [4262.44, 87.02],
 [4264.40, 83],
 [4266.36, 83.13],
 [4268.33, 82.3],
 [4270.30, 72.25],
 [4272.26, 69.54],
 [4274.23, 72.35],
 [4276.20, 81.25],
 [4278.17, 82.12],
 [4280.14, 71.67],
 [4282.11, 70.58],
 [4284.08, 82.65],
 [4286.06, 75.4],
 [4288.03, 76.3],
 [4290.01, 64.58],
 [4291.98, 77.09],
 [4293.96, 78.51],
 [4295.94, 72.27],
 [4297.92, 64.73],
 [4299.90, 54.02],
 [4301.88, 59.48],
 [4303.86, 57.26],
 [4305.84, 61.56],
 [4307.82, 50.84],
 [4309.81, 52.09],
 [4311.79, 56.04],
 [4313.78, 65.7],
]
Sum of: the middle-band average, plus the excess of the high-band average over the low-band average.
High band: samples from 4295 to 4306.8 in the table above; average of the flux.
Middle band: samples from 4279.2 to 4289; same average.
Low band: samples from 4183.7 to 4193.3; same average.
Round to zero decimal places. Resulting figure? 56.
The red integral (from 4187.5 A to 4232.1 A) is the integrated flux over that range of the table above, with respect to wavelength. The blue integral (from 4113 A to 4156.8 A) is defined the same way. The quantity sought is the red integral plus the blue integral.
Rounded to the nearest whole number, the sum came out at 7307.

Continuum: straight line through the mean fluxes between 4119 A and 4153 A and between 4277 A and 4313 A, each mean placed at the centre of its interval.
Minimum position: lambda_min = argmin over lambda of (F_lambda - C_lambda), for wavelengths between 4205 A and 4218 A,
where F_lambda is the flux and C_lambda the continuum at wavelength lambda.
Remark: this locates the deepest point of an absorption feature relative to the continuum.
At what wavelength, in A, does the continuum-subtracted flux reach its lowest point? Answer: 4205.89 A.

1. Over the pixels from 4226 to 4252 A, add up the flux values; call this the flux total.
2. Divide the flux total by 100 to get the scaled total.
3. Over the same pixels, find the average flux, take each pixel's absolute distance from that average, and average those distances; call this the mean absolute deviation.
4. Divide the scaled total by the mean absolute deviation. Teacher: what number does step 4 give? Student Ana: 2.0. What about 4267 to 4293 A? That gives 2.1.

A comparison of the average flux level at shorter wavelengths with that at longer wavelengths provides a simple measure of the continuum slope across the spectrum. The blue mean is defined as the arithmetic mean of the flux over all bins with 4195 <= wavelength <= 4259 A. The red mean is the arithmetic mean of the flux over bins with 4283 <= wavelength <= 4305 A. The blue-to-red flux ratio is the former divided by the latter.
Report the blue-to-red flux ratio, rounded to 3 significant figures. 1.16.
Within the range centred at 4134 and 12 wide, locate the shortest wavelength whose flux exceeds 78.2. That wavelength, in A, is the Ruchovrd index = 4129.12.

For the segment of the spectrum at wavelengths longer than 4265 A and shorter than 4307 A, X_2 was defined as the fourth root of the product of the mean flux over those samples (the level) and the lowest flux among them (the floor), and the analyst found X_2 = 7.9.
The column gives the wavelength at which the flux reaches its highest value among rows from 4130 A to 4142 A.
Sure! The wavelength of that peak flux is 4138.64 A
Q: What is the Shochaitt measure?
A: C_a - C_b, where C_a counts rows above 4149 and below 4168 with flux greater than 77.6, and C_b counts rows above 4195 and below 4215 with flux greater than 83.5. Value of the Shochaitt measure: 8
